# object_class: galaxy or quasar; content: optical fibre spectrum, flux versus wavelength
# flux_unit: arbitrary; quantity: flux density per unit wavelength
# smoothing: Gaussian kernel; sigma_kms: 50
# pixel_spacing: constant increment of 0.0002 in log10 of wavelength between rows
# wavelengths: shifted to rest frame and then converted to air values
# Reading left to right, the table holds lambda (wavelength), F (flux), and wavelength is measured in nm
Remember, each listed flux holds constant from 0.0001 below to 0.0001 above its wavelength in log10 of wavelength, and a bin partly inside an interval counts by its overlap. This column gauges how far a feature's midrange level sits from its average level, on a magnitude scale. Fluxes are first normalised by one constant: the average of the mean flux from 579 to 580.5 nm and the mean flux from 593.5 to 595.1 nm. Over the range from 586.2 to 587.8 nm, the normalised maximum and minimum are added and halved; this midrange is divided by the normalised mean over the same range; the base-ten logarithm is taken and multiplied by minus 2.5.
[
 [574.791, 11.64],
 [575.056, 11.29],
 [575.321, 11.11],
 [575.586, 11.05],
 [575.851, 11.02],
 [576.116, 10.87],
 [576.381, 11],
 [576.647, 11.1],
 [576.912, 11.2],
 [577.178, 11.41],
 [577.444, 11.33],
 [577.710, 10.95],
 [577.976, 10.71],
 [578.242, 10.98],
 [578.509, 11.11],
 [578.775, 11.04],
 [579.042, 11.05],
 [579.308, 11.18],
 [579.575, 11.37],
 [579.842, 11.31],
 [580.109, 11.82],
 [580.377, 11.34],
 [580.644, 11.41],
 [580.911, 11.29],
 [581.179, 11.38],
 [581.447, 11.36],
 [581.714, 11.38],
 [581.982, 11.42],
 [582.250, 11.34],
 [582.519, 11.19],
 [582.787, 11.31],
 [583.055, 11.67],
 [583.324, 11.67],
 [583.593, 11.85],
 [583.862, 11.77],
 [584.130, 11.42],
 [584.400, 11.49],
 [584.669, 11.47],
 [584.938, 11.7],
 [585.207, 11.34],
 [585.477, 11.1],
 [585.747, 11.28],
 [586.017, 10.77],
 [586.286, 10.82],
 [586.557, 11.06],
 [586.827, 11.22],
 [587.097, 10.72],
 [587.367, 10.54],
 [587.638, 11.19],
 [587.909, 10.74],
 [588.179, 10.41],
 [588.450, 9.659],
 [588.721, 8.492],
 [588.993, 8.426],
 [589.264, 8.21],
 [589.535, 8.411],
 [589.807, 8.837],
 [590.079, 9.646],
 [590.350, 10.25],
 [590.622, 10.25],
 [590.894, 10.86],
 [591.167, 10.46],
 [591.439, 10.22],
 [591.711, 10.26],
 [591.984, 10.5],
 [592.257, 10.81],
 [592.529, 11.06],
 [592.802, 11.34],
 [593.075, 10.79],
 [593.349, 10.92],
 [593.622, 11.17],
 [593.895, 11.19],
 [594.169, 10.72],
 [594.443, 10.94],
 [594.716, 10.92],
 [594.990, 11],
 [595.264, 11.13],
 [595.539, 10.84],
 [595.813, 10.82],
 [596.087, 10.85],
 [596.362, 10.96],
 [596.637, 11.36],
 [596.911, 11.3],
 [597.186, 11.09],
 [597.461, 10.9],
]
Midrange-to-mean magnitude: 0.004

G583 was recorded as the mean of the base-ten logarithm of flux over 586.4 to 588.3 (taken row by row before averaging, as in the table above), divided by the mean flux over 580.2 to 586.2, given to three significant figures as 0.0907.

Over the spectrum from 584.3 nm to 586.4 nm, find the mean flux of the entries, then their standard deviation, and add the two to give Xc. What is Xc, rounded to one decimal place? 11.6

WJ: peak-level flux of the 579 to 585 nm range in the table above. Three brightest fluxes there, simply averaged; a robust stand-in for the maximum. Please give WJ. 11.8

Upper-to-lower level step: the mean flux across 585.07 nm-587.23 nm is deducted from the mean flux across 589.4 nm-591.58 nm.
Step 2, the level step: -1.2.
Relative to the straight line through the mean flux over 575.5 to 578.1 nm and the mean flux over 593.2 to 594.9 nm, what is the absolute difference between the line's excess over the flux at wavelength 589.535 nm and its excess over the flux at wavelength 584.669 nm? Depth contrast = 3.0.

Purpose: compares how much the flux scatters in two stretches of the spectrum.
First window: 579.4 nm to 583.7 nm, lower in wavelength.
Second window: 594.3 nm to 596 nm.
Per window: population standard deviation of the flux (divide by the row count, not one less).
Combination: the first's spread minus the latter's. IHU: 0.09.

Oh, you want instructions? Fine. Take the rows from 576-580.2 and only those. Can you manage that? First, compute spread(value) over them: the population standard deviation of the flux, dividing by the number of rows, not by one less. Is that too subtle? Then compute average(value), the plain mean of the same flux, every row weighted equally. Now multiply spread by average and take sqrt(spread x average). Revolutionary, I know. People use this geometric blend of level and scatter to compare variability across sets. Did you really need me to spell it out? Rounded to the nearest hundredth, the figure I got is 1.68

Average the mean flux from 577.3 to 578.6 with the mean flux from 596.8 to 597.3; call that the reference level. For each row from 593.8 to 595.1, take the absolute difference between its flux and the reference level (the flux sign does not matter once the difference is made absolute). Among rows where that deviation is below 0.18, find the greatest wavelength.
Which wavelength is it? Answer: 594.990 nm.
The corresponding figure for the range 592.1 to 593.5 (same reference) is 592.529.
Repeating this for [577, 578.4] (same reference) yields 578.242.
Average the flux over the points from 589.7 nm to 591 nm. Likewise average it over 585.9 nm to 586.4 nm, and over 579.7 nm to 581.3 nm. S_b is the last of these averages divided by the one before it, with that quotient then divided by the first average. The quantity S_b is 0.106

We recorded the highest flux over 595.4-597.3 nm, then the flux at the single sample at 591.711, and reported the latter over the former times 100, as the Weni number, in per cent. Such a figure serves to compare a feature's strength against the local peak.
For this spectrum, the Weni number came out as 90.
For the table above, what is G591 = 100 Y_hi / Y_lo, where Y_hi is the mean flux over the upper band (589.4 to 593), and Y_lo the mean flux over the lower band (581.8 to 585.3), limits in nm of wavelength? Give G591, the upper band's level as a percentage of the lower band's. 89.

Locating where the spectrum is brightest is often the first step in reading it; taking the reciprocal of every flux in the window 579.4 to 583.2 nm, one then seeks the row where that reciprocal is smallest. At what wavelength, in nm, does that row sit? 580.109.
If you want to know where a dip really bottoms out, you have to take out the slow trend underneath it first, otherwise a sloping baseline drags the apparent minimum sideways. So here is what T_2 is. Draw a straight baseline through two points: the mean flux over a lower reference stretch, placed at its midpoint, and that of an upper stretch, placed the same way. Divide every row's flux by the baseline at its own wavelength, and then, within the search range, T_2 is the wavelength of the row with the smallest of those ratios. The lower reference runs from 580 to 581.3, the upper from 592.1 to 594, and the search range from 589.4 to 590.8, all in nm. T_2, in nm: 589.535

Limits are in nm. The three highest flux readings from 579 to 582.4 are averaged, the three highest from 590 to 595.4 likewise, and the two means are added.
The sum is 22.8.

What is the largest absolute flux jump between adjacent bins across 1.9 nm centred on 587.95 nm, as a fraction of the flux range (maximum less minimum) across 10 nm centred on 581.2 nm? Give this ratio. 1.0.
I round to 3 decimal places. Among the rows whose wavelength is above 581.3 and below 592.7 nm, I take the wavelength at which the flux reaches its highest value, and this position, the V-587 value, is 583.593 nm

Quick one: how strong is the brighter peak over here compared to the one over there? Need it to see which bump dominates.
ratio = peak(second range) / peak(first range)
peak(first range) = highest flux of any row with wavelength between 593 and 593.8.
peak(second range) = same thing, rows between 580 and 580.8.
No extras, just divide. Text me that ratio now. 1.06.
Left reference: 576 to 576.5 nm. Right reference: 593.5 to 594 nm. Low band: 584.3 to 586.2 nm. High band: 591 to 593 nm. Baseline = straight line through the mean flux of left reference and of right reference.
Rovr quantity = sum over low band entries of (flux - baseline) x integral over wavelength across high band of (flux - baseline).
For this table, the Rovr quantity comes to -1.6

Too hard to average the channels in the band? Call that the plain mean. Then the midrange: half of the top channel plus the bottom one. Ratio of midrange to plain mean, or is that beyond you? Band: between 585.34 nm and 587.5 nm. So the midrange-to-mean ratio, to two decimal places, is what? 1.00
